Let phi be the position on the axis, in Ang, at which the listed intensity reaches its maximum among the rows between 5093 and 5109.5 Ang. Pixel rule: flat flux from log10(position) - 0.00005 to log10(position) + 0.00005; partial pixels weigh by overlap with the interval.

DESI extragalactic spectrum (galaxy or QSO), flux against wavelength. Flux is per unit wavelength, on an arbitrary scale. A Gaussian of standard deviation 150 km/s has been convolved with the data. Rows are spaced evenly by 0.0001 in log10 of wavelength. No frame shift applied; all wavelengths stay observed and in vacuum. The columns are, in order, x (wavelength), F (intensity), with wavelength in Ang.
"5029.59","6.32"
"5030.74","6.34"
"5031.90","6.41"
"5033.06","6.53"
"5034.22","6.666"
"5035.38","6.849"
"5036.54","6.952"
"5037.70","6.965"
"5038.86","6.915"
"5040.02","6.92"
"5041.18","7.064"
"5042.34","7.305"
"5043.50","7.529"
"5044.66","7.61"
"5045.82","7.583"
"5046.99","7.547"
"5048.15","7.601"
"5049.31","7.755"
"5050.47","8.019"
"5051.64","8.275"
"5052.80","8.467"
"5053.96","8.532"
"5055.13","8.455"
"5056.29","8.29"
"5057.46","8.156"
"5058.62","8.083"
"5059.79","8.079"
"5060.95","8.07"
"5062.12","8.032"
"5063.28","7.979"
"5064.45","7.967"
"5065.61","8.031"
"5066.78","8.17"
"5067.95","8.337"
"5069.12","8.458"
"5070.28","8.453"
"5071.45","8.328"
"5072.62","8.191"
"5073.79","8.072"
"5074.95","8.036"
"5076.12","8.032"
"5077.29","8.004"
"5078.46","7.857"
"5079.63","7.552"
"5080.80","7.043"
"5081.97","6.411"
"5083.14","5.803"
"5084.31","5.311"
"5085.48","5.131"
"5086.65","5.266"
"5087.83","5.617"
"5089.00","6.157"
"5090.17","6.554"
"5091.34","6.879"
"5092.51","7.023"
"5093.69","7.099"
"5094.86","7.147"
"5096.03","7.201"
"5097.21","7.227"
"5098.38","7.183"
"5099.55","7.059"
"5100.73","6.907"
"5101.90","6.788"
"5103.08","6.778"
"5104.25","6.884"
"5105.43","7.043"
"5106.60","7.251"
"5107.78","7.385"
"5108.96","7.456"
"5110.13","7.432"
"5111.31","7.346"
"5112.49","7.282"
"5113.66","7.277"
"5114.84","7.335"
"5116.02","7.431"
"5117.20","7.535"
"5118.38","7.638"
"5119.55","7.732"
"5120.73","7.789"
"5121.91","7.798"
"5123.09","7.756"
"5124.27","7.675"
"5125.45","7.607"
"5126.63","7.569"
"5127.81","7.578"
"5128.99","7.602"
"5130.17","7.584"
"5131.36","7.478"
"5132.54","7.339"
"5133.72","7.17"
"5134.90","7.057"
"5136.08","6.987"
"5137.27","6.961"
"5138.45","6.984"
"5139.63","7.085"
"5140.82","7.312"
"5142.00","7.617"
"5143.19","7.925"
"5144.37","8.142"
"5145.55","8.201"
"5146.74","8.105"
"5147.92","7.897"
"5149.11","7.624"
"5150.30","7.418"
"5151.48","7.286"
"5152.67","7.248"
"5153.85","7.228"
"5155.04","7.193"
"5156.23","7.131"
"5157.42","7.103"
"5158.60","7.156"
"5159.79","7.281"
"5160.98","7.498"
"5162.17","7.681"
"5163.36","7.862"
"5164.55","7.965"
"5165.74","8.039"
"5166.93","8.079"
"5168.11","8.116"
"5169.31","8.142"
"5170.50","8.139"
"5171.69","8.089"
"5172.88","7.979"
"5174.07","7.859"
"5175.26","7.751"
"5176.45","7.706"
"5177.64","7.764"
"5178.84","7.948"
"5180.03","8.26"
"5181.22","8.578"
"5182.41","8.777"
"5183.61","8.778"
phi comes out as 5108.96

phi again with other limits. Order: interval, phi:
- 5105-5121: 5120.73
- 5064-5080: 5069.12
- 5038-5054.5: 5053.96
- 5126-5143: 5142.00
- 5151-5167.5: 5166.93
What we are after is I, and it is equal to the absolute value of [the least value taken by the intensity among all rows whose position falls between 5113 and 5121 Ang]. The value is 7.3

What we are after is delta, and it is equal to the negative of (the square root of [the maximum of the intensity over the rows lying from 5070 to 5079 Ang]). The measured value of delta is -2.91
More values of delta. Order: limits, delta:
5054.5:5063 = -2.91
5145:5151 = -2.86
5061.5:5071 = -2.91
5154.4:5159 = -2.68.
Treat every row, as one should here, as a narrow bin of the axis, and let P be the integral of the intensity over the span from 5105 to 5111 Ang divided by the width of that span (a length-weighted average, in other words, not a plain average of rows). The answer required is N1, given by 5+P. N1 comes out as 12.3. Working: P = 7.3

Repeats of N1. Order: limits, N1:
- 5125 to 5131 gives 12.6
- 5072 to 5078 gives 13.1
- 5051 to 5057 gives 13.4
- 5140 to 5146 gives 12.8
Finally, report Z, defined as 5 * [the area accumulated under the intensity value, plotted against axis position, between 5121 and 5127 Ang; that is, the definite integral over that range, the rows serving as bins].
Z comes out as 231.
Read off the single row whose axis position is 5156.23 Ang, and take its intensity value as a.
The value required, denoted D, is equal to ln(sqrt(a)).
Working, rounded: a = 7.131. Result 0.98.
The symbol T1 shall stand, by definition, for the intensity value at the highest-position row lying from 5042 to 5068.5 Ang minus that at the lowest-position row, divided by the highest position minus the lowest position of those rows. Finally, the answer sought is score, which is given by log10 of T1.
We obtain -1.4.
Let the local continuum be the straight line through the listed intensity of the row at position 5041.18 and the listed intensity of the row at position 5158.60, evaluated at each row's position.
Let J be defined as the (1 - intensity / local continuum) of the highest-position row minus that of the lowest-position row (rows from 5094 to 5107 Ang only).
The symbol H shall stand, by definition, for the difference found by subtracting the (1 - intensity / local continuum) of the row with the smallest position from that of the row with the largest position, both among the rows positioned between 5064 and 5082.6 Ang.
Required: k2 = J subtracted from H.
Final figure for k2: 0.2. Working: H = 0.22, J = -0.01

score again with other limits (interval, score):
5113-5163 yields -2.1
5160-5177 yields -1.9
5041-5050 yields -1.1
